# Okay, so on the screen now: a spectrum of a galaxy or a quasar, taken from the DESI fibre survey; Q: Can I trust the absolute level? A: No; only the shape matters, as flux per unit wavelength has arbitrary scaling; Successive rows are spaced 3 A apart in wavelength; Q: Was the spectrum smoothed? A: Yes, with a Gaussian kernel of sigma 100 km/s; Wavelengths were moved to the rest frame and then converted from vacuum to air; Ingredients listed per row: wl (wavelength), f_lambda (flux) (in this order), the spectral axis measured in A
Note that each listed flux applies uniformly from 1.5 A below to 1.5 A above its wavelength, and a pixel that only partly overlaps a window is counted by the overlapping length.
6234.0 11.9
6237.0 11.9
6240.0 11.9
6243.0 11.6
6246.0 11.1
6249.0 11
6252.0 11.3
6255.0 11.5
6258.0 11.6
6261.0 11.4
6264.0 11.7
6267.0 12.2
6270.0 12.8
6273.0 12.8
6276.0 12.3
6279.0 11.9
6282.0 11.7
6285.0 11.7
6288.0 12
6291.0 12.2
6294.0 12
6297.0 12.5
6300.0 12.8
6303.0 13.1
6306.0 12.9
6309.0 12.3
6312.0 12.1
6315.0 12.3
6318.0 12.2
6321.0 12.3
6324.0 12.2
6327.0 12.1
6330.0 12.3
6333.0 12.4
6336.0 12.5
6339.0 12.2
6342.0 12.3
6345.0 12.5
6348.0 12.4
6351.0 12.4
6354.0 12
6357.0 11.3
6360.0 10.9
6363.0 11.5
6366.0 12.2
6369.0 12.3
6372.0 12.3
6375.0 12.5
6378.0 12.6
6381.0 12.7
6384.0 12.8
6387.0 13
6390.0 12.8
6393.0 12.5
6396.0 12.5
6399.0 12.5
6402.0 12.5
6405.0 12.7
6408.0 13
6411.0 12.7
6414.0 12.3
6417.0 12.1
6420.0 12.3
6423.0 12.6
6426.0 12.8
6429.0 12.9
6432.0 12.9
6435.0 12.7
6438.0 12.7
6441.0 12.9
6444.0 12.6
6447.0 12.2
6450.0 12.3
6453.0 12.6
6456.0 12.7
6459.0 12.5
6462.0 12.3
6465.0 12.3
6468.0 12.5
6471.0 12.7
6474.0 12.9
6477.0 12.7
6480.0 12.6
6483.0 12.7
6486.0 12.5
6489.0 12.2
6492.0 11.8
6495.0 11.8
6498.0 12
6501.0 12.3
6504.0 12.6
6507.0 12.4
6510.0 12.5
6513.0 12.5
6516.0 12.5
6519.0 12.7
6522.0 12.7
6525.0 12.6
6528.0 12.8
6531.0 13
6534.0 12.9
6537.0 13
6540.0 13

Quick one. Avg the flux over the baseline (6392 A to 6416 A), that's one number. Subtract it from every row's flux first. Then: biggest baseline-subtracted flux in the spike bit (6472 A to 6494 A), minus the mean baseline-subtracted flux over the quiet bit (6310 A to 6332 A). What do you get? 0.7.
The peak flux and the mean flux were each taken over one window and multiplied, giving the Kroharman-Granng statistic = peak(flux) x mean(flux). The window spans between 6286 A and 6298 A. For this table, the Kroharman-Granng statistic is 152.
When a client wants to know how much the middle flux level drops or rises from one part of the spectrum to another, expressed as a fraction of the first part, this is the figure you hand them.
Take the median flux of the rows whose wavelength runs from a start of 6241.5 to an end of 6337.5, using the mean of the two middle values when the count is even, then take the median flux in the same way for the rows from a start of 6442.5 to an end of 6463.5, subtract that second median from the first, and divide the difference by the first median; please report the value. -0.025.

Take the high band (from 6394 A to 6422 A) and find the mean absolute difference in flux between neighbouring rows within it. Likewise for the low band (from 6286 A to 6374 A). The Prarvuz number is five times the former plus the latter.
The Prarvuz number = 1.25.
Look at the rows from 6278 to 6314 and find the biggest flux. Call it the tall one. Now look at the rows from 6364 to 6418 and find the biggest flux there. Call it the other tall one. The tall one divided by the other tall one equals 1.01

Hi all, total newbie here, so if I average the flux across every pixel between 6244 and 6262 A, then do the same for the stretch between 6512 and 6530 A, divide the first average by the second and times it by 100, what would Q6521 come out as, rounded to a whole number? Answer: 90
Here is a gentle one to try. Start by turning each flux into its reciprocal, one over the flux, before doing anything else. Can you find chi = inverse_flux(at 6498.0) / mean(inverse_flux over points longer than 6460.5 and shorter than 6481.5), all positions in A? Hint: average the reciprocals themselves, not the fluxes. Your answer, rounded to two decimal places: 1.05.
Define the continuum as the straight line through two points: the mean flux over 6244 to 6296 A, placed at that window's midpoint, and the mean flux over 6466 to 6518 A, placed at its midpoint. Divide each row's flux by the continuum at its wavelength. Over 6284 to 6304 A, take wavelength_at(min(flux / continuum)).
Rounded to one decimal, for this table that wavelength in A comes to 6285.0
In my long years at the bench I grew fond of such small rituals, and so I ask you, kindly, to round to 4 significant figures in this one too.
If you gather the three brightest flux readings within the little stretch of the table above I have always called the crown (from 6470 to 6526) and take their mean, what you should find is 12.77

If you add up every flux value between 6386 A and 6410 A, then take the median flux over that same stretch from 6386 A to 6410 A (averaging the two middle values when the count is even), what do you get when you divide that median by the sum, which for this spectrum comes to 0.12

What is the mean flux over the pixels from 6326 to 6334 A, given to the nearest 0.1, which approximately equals 12.3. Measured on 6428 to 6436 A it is 12.8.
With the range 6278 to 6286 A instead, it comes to 11.8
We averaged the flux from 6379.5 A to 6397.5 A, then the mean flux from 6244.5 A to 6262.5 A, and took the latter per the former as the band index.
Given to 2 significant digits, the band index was 0.89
